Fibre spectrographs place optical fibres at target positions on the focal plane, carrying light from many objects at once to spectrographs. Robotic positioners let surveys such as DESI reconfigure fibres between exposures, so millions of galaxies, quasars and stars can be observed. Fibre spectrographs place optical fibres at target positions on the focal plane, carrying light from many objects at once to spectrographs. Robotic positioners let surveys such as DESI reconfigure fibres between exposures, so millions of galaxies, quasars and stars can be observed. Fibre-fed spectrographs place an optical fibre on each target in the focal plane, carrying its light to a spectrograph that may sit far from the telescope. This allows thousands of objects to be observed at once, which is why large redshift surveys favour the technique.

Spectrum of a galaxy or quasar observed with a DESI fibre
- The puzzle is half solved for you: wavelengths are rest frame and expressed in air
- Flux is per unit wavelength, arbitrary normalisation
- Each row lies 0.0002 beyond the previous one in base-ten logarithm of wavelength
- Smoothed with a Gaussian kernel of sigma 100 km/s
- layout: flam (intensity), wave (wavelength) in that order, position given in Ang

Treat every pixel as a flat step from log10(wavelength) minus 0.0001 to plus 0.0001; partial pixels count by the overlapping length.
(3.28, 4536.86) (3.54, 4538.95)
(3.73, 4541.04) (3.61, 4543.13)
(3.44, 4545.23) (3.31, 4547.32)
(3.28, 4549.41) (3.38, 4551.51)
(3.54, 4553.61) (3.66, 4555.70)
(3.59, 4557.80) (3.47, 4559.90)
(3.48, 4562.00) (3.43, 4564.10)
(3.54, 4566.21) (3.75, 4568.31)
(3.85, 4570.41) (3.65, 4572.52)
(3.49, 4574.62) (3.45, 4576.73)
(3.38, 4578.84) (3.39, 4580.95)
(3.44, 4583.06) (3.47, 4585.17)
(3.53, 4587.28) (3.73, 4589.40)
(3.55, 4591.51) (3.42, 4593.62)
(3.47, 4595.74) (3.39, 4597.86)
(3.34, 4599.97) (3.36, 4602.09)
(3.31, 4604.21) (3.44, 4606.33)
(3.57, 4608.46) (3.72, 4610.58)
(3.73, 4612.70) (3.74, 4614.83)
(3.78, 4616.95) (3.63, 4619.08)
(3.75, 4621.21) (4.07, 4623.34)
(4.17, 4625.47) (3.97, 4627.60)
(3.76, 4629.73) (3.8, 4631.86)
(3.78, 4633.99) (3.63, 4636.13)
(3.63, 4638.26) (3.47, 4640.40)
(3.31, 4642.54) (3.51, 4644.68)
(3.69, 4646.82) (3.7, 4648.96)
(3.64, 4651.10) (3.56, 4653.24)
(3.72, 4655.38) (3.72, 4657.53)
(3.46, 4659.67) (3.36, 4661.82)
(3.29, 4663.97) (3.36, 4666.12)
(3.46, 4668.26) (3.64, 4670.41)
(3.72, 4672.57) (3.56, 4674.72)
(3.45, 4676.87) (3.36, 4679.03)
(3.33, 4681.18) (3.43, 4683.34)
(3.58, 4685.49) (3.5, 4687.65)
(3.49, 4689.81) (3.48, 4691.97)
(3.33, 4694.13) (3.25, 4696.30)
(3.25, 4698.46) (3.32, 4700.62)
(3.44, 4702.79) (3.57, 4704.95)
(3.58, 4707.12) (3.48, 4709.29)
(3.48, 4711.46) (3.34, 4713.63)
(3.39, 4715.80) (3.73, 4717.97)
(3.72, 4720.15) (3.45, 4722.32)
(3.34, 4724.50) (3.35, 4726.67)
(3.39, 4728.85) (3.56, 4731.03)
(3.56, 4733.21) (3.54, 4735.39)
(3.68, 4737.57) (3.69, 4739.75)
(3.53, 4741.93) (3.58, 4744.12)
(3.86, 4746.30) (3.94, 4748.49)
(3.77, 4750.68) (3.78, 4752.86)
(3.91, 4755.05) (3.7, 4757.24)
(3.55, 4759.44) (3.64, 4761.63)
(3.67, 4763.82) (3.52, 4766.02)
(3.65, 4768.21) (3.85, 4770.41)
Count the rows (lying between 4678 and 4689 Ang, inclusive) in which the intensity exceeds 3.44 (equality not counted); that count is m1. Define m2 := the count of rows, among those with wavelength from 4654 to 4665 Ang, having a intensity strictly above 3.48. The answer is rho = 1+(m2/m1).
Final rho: 2.0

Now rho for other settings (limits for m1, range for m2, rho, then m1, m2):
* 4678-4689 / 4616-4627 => 3.5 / 2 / 5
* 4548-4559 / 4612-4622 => 2.7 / 3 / 5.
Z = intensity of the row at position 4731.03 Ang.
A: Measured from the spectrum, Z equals 3.56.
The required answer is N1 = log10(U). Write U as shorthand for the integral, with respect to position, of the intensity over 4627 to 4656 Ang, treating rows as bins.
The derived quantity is 2.02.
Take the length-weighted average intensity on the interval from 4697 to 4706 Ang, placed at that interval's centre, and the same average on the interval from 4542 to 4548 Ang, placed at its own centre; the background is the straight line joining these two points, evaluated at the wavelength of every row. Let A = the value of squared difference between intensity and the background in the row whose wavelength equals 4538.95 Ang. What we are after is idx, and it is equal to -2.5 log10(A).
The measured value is 5.7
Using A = 0.01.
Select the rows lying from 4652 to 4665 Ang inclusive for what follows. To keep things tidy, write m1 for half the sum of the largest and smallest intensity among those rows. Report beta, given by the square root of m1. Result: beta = 1.87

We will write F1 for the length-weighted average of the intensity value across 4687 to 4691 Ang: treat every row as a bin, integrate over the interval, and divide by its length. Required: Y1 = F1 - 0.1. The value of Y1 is 3.39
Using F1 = 3.49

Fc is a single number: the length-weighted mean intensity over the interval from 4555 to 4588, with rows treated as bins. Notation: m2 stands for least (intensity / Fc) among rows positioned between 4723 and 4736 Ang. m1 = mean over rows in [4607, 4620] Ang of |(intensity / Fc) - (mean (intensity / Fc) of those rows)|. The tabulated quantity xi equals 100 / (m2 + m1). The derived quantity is 104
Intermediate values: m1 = 0.018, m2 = 0.945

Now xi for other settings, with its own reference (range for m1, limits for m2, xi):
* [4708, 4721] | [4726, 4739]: 101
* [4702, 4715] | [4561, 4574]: 101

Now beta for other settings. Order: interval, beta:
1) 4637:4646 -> 1.86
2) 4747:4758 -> 1.95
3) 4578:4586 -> 1.85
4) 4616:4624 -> 1.96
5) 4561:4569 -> 1.89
